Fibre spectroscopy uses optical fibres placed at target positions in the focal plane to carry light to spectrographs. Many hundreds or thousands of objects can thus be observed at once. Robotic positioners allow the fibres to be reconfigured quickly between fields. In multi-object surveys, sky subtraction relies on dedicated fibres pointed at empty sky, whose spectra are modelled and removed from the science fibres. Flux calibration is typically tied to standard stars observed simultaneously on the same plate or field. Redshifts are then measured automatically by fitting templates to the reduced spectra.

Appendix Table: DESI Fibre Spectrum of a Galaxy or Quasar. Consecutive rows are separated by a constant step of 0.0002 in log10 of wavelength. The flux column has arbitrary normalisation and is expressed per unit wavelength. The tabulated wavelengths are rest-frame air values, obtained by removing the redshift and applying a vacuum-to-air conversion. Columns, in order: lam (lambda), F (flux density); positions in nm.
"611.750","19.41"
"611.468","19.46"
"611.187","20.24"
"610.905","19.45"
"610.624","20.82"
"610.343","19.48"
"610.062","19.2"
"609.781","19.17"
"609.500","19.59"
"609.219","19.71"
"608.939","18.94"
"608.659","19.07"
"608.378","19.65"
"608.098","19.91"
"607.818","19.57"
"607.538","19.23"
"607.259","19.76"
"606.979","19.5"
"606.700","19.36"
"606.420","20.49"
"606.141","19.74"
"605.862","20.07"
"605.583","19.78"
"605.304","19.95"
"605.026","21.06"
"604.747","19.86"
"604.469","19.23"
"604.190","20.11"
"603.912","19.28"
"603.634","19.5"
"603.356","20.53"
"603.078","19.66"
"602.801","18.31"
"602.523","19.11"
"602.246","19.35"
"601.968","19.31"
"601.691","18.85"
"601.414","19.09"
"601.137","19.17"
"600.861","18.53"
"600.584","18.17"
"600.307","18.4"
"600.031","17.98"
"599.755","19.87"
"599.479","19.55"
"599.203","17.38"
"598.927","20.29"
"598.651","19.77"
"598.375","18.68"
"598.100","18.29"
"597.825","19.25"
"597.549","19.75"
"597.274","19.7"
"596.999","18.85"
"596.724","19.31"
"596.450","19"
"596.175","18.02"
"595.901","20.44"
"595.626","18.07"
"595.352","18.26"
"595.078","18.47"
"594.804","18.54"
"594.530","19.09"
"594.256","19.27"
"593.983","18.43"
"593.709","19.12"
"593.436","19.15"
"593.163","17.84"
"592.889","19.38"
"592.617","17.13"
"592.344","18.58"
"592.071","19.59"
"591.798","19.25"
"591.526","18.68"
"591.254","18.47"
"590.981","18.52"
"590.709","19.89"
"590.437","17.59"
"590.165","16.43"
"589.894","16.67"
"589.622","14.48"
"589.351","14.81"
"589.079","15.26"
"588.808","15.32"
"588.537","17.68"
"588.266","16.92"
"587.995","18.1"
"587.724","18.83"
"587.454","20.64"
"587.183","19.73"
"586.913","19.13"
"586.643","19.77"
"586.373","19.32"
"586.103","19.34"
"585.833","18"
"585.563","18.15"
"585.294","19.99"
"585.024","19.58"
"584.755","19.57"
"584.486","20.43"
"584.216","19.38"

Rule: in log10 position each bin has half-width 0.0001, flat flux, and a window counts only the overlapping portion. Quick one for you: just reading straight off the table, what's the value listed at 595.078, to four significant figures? 18.47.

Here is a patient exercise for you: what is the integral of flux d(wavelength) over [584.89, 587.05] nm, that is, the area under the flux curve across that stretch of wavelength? 41.4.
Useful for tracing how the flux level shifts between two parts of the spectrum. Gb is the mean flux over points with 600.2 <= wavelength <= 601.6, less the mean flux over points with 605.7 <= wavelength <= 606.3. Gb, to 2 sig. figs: -1.2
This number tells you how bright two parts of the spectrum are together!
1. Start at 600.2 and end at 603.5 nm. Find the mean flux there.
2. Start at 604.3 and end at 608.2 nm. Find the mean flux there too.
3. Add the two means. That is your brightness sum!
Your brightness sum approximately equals 38.9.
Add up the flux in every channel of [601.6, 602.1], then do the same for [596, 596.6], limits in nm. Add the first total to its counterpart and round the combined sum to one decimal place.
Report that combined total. 75.2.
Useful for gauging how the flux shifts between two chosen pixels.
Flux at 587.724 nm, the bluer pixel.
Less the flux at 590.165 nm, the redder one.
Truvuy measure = 2.4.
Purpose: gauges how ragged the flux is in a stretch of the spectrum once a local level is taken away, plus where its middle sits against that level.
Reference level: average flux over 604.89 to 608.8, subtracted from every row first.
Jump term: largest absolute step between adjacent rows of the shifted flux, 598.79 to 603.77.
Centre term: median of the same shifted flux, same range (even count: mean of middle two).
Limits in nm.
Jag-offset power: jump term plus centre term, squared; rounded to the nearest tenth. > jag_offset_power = 5.1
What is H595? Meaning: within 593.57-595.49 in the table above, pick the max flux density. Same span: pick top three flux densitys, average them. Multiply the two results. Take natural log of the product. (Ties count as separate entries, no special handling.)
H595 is 5.91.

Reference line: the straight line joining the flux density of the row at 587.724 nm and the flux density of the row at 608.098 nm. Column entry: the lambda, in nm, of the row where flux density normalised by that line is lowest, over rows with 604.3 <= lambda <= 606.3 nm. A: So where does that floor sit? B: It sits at 604.469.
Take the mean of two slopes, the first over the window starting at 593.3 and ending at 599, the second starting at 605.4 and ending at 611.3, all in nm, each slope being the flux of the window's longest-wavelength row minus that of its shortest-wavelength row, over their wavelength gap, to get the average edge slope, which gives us 0.14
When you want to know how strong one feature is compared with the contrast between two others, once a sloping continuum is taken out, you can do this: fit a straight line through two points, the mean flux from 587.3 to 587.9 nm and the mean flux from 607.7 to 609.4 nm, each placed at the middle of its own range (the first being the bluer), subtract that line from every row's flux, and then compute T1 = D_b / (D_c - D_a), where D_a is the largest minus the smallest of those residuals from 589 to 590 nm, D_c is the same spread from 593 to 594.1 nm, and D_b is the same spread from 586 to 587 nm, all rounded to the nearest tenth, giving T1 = -0.7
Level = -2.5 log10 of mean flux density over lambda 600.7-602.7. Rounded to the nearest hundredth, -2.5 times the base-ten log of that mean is -3.20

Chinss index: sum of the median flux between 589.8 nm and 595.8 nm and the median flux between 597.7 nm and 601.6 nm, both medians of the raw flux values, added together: 37.4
